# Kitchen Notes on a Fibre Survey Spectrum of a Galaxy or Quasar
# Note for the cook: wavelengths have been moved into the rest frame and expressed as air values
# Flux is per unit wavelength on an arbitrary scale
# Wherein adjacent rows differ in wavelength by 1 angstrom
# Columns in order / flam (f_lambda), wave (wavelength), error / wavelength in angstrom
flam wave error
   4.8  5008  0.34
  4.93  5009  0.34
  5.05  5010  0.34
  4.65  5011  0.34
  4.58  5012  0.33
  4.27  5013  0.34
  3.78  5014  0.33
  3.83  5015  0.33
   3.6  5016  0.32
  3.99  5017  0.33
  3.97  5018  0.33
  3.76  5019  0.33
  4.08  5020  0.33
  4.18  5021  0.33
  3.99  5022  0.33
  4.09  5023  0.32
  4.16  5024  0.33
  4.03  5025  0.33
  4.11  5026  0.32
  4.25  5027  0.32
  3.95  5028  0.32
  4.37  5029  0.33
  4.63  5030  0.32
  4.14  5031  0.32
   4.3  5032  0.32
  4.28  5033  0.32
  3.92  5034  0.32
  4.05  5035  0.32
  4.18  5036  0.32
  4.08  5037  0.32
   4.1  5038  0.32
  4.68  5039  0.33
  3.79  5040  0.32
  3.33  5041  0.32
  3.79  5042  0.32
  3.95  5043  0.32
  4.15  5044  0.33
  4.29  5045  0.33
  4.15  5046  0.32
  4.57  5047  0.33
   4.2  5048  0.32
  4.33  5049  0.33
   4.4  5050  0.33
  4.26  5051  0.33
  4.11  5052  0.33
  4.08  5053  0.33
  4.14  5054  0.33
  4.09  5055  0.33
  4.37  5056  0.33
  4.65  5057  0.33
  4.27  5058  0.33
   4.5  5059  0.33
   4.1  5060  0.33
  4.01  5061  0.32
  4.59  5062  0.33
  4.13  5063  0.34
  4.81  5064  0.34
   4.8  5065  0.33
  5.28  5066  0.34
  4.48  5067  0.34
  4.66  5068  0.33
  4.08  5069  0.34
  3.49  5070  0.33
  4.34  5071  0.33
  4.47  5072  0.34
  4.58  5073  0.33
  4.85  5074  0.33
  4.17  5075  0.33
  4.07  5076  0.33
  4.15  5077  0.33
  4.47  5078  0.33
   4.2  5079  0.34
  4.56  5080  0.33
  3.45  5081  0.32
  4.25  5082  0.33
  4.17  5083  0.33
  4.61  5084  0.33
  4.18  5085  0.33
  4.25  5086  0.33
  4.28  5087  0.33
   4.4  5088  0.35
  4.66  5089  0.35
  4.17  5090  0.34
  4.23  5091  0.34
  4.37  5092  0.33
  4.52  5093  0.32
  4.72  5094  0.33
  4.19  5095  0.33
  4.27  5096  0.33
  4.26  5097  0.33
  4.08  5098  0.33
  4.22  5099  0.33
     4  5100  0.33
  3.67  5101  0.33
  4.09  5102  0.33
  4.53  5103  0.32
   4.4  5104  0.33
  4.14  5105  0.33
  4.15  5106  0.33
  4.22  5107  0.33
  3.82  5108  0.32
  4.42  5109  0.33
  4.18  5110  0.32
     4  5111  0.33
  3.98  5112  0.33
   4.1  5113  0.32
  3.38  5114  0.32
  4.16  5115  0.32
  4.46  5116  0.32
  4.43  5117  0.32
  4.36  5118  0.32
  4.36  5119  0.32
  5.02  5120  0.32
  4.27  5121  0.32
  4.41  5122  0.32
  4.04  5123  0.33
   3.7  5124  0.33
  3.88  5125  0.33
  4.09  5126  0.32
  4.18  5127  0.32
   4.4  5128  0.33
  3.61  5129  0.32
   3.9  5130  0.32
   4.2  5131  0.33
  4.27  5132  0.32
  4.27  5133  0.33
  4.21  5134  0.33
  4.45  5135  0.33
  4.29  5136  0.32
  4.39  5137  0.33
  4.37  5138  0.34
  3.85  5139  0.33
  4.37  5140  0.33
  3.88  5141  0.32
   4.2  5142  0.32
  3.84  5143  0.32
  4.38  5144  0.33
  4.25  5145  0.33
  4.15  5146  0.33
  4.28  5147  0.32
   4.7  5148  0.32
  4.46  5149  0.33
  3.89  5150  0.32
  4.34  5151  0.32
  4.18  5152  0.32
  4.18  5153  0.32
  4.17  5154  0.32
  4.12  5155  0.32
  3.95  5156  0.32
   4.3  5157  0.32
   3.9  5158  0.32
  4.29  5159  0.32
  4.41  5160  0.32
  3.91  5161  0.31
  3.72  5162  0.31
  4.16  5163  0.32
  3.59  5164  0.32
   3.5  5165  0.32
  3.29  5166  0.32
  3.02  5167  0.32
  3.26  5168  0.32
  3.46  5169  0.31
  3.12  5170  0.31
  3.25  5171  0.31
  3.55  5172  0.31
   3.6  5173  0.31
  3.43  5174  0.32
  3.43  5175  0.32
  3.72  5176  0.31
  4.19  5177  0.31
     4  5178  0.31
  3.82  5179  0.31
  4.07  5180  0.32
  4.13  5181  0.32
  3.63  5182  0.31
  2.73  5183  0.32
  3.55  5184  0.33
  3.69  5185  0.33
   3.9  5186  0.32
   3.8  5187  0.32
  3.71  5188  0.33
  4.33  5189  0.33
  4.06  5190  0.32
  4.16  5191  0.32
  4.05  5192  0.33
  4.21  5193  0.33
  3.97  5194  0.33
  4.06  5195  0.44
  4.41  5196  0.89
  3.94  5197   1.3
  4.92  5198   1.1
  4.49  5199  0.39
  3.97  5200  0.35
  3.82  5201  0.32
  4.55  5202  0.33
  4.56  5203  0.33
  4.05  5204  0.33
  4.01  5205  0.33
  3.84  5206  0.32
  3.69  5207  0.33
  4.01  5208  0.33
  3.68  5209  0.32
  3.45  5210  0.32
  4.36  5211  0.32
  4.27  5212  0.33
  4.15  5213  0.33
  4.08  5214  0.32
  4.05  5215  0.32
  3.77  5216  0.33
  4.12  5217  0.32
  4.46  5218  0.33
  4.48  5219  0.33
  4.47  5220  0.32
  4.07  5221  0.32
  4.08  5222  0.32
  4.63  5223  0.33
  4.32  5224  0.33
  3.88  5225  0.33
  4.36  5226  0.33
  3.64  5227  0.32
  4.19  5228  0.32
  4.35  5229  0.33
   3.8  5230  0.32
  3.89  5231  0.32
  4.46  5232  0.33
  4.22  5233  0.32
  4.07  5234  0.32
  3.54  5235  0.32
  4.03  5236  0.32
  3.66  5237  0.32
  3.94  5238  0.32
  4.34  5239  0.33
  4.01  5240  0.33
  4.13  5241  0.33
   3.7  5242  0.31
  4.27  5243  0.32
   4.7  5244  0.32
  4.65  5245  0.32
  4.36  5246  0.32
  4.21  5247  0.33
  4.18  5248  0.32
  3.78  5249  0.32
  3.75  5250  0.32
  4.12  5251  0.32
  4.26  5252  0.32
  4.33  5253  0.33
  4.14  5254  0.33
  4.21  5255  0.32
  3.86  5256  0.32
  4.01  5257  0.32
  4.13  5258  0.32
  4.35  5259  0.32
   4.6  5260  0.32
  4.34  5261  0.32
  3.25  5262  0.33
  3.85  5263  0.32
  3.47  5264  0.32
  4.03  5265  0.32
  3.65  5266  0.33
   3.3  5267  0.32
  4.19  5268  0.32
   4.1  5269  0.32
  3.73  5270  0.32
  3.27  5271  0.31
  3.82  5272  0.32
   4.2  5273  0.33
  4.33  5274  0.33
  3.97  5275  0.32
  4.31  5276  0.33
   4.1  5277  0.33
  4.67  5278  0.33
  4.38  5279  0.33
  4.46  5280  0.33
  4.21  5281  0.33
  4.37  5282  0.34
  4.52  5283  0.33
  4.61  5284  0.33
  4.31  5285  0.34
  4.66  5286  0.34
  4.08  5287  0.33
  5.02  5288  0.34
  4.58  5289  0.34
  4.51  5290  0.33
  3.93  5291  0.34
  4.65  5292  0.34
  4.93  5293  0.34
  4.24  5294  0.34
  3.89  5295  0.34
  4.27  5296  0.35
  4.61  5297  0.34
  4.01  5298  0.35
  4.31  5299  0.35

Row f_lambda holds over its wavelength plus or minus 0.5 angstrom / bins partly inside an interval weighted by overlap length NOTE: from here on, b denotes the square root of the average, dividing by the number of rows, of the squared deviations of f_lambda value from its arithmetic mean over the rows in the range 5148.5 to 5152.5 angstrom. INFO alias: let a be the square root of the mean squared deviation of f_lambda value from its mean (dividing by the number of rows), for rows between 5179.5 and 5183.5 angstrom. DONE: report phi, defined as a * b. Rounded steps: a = 0.56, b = 0.21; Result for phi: 0.12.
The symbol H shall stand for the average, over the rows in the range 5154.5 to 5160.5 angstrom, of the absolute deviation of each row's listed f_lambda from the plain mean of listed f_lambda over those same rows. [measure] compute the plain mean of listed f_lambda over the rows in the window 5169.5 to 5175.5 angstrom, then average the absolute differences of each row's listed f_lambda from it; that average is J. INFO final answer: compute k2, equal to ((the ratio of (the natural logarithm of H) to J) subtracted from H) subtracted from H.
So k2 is -12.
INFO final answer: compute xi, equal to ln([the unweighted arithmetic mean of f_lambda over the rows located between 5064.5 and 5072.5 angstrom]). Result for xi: 1.493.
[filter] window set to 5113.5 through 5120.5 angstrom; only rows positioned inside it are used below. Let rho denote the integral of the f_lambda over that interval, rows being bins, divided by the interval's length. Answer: 4.31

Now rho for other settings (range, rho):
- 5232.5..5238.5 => 3.91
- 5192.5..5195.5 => 4.08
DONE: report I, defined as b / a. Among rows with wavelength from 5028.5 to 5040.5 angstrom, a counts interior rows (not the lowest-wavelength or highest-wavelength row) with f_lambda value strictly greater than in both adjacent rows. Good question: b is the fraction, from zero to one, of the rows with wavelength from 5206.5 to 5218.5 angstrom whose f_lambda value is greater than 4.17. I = 0.06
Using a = 4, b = 0.25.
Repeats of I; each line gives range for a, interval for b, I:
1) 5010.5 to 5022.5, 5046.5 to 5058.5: 0.22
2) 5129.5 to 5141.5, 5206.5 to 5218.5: 0.08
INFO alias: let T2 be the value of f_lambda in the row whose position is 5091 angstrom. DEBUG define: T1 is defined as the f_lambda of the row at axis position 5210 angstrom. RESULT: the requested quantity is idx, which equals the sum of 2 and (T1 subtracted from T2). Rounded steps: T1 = 3.45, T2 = 4.23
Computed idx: 2.8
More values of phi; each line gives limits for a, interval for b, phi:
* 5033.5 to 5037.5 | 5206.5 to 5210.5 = 0.02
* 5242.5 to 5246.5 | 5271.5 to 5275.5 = 0.04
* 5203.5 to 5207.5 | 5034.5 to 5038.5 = 0.01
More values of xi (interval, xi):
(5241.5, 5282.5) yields 1.408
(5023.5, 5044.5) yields 1.413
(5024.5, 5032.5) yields 1.440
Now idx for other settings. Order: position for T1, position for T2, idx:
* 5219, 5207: 1.2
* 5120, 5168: 0.2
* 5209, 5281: 2.5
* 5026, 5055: 2.0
